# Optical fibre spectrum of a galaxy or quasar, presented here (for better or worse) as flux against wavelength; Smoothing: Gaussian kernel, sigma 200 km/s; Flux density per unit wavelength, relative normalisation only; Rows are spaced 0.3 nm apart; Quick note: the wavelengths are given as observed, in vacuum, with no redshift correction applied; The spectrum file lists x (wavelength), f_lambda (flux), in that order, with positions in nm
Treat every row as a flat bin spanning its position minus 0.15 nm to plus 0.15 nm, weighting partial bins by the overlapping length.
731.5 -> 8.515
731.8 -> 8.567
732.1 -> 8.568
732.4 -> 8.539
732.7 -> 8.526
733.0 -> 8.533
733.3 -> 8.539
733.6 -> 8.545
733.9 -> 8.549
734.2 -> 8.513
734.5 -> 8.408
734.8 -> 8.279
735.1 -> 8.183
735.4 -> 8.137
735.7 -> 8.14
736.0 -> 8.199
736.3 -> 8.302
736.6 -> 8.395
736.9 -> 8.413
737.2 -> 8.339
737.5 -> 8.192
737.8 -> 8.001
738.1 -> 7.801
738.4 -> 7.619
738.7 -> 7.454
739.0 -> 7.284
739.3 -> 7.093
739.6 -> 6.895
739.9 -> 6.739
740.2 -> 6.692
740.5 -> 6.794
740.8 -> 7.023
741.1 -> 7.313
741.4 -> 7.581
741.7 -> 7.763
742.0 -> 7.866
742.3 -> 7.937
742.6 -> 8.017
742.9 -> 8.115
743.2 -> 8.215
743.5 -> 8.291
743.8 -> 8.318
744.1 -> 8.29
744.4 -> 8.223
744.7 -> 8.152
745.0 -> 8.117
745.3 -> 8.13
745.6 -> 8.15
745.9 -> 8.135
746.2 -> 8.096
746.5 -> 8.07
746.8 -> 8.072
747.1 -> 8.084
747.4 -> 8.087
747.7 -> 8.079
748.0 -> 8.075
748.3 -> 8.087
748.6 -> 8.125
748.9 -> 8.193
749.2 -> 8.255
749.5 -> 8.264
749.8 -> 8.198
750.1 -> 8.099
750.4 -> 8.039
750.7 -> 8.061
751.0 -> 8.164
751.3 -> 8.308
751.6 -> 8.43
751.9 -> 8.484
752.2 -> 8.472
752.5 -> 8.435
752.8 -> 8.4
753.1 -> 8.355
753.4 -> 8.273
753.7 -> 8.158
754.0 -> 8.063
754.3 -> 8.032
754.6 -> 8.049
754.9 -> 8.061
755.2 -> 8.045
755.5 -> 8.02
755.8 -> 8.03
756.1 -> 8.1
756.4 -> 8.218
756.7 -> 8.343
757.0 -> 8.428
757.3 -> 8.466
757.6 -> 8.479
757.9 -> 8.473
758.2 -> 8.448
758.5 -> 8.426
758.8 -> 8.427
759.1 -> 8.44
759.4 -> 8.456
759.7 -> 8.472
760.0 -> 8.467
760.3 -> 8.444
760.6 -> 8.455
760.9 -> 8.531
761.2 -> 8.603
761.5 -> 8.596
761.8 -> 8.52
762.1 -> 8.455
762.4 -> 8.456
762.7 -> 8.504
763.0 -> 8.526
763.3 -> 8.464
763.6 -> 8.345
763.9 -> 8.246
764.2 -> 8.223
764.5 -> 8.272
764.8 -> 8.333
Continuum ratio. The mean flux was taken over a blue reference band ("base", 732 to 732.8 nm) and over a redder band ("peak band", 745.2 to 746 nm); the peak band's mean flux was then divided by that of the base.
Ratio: 0.95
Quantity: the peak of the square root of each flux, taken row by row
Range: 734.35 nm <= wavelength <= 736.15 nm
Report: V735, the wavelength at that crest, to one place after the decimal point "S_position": 734.5 nm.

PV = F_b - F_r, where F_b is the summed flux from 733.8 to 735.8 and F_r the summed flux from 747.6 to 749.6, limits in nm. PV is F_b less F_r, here 1.1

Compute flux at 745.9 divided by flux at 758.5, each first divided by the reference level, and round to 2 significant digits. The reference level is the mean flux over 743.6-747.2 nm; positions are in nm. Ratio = 0.97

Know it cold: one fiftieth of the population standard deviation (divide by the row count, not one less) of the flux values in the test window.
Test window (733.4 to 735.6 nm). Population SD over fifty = 0.0032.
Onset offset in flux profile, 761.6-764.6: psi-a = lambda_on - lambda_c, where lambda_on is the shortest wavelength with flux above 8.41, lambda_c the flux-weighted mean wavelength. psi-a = -1.34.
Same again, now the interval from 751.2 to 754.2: -1.04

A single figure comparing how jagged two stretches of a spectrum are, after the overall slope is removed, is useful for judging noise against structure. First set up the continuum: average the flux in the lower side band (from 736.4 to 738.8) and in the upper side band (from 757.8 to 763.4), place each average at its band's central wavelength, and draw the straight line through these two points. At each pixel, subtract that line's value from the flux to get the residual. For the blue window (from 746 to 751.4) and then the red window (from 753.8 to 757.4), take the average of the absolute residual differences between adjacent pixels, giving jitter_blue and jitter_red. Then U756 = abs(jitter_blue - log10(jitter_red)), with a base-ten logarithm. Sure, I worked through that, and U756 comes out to 1.37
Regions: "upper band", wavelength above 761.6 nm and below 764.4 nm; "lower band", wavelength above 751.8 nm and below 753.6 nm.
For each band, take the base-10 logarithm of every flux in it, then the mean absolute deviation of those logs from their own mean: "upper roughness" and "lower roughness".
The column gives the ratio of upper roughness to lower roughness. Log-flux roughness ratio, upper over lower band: 1.6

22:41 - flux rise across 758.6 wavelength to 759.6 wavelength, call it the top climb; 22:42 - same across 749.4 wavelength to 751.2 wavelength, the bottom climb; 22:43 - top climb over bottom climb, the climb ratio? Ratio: -0.29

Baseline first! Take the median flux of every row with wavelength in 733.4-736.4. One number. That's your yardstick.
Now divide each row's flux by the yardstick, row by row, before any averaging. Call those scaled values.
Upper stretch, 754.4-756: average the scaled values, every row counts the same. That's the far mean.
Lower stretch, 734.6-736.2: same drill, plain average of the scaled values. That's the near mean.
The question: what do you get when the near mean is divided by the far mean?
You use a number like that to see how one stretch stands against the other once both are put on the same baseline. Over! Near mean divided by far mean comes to 1.02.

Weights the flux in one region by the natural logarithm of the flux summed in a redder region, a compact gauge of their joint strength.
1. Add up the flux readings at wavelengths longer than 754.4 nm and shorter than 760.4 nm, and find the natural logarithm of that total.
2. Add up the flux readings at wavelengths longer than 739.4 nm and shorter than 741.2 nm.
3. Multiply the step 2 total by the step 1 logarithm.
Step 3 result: 212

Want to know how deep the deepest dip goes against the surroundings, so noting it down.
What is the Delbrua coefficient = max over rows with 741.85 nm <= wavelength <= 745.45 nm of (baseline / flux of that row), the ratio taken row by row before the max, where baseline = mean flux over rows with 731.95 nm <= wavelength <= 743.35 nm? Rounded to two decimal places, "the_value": 1.01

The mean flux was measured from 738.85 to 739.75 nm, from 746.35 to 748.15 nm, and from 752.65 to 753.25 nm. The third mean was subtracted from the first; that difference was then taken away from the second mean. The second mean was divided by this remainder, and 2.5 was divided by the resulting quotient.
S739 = 2.90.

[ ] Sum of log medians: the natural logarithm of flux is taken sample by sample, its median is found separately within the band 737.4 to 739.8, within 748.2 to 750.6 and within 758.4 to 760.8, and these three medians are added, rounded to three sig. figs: 6.25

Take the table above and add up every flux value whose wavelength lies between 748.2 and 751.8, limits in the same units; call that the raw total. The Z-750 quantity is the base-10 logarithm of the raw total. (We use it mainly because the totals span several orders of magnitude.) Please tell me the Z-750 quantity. 1.99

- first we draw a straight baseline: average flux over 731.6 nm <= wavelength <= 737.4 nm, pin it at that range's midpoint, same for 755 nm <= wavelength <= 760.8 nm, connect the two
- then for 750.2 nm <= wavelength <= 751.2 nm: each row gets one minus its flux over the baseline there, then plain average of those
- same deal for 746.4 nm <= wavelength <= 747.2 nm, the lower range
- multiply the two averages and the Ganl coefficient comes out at 0.001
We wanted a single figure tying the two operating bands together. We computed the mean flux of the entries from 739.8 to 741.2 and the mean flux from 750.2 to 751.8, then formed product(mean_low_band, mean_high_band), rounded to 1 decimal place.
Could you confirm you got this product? 56.7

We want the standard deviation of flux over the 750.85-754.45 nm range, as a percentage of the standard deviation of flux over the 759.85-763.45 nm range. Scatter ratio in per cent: 289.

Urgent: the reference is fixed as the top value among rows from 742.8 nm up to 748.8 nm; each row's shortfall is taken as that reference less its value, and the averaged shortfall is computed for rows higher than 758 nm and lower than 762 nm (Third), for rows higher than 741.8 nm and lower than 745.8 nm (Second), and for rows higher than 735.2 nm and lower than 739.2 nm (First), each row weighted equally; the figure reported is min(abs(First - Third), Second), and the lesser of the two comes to 0.18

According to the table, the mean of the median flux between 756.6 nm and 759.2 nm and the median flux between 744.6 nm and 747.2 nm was 8.28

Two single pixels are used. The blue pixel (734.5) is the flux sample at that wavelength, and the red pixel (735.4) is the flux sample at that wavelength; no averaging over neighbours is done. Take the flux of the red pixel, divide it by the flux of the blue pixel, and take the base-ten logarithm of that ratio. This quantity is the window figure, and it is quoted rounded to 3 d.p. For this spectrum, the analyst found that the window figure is -0.014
